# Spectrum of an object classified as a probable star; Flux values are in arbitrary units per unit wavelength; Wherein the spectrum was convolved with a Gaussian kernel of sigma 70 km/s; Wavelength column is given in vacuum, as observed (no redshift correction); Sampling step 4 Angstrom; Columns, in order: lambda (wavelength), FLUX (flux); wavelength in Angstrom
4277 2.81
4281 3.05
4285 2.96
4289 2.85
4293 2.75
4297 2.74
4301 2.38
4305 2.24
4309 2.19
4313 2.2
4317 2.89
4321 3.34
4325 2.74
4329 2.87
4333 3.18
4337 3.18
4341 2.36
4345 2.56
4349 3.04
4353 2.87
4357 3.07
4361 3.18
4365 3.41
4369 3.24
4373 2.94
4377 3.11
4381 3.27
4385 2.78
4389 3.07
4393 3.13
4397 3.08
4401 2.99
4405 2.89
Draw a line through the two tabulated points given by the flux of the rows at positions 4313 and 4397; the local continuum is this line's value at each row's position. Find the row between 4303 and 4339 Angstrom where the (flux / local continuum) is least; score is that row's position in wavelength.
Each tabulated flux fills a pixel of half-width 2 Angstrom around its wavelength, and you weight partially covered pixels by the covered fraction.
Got 4313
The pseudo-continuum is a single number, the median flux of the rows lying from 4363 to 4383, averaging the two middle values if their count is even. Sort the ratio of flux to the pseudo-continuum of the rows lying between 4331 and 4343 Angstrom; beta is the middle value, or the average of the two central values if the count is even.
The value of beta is 0.98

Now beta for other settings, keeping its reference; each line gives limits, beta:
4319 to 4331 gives 0.89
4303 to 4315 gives 0.68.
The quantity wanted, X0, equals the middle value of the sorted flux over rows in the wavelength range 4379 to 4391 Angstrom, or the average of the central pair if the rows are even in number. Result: 3.07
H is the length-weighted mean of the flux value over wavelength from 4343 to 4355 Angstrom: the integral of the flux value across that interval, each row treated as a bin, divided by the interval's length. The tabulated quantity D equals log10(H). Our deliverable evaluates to 0.451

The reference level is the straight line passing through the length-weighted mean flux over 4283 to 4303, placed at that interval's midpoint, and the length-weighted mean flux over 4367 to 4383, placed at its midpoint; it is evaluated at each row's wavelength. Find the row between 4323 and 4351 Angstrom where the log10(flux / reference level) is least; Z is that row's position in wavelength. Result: 4341 Angstrom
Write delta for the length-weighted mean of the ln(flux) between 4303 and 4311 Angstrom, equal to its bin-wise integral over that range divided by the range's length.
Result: 0.80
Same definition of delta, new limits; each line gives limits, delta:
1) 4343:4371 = 1.11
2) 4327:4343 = 1.06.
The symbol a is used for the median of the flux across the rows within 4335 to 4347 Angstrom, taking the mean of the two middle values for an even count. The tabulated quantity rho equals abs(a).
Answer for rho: 2.56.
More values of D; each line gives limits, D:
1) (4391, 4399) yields 0.492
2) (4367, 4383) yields 0.497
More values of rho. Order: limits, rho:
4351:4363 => 3.07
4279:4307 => 2.75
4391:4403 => 3.08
